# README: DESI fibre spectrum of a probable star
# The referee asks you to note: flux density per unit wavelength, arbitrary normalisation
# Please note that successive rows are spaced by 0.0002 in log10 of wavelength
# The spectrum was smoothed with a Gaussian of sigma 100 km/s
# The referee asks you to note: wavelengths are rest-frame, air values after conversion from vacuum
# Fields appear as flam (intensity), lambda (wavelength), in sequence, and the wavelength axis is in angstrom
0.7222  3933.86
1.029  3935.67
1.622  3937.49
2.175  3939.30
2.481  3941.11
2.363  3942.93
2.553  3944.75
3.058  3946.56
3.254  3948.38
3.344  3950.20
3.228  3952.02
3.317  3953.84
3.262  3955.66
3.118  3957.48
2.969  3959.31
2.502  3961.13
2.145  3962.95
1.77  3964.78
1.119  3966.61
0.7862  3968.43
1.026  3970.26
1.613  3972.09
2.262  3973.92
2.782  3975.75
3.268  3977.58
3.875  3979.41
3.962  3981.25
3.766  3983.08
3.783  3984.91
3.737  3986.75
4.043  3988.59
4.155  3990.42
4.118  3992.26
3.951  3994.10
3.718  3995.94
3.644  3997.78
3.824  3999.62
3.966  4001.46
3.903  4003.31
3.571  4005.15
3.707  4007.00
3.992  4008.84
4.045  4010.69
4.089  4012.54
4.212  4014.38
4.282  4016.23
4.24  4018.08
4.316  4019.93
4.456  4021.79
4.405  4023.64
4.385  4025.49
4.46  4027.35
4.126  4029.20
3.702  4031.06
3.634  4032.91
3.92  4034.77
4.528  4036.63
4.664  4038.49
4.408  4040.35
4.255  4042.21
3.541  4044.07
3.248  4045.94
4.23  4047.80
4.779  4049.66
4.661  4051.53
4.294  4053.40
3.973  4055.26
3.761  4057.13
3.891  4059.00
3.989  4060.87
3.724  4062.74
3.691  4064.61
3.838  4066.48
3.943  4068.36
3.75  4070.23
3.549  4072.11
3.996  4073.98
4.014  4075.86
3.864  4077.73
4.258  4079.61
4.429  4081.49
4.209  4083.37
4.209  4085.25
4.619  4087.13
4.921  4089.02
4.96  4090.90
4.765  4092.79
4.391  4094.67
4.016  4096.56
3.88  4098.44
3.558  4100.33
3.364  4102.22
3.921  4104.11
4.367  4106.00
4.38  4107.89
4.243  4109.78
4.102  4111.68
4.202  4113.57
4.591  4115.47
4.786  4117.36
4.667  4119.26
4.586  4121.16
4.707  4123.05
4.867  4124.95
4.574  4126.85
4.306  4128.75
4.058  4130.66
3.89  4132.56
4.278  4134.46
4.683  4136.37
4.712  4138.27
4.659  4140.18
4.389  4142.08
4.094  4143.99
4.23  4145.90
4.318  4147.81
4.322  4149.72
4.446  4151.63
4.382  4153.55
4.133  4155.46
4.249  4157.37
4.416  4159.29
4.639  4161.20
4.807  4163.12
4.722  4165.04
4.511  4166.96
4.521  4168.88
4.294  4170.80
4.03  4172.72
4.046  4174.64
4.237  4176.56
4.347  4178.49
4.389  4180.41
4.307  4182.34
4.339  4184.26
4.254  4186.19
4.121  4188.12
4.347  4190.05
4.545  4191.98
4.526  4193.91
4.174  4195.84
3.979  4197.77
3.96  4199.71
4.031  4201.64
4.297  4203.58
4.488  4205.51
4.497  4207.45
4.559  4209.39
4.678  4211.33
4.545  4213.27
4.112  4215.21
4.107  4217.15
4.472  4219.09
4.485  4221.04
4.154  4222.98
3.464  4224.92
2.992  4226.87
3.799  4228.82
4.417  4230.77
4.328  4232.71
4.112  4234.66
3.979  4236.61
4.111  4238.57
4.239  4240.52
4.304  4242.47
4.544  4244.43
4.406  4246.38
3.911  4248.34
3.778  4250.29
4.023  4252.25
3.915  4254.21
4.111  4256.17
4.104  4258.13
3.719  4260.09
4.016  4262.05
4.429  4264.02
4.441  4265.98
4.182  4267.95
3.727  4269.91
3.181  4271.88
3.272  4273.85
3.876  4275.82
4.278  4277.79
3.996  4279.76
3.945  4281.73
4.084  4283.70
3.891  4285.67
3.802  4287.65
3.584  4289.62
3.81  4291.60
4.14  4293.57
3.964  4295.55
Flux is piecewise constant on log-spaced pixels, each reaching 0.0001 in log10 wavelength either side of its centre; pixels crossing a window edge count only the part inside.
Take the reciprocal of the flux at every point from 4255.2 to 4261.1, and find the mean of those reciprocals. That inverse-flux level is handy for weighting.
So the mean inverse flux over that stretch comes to 0.252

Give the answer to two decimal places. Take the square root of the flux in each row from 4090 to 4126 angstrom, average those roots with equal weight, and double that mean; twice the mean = 4.16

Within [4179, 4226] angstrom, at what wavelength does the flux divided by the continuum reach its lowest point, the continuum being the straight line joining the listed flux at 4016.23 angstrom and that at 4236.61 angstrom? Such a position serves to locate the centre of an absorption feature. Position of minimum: 4224.92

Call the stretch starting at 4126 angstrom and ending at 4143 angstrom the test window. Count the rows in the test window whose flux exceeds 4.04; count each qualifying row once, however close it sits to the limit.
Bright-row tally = 8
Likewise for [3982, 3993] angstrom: 3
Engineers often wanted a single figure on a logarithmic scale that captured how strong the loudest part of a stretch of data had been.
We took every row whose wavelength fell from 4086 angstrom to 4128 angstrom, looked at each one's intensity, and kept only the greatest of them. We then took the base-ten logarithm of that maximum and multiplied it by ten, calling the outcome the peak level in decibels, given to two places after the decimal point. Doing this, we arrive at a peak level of 6.95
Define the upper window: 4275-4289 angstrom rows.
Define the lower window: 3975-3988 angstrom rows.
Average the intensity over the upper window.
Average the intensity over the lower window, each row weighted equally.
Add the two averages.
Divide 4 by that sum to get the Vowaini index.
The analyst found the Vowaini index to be 0.53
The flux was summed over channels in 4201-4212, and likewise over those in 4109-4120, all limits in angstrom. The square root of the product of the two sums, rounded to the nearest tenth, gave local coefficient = 26.6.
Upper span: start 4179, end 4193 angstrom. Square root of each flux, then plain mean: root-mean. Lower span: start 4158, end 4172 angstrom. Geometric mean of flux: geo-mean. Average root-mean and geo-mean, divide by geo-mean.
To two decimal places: 0.73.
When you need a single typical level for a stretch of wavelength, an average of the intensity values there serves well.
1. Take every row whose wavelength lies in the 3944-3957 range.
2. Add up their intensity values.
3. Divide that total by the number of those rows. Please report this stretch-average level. 3.15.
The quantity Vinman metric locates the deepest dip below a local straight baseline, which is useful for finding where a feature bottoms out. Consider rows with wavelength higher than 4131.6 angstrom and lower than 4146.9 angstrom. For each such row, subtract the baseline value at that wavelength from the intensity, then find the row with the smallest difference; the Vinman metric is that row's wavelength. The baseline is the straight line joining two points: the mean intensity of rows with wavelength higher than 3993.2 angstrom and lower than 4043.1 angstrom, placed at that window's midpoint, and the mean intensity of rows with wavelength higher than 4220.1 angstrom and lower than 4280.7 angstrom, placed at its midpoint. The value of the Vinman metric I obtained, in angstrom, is 4132.56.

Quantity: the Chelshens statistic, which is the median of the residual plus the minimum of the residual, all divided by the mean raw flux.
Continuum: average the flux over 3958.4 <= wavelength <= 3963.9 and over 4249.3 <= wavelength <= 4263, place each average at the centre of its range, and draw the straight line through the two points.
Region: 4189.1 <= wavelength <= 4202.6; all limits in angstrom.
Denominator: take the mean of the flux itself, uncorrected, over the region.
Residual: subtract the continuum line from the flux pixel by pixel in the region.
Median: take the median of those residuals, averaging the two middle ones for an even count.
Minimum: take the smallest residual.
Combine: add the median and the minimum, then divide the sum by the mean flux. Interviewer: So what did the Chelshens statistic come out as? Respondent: 0.19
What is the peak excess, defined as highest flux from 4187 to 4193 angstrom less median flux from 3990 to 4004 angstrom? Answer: 0.62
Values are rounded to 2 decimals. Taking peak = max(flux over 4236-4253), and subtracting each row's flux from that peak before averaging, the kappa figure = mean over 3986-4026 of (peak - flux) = 0.51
